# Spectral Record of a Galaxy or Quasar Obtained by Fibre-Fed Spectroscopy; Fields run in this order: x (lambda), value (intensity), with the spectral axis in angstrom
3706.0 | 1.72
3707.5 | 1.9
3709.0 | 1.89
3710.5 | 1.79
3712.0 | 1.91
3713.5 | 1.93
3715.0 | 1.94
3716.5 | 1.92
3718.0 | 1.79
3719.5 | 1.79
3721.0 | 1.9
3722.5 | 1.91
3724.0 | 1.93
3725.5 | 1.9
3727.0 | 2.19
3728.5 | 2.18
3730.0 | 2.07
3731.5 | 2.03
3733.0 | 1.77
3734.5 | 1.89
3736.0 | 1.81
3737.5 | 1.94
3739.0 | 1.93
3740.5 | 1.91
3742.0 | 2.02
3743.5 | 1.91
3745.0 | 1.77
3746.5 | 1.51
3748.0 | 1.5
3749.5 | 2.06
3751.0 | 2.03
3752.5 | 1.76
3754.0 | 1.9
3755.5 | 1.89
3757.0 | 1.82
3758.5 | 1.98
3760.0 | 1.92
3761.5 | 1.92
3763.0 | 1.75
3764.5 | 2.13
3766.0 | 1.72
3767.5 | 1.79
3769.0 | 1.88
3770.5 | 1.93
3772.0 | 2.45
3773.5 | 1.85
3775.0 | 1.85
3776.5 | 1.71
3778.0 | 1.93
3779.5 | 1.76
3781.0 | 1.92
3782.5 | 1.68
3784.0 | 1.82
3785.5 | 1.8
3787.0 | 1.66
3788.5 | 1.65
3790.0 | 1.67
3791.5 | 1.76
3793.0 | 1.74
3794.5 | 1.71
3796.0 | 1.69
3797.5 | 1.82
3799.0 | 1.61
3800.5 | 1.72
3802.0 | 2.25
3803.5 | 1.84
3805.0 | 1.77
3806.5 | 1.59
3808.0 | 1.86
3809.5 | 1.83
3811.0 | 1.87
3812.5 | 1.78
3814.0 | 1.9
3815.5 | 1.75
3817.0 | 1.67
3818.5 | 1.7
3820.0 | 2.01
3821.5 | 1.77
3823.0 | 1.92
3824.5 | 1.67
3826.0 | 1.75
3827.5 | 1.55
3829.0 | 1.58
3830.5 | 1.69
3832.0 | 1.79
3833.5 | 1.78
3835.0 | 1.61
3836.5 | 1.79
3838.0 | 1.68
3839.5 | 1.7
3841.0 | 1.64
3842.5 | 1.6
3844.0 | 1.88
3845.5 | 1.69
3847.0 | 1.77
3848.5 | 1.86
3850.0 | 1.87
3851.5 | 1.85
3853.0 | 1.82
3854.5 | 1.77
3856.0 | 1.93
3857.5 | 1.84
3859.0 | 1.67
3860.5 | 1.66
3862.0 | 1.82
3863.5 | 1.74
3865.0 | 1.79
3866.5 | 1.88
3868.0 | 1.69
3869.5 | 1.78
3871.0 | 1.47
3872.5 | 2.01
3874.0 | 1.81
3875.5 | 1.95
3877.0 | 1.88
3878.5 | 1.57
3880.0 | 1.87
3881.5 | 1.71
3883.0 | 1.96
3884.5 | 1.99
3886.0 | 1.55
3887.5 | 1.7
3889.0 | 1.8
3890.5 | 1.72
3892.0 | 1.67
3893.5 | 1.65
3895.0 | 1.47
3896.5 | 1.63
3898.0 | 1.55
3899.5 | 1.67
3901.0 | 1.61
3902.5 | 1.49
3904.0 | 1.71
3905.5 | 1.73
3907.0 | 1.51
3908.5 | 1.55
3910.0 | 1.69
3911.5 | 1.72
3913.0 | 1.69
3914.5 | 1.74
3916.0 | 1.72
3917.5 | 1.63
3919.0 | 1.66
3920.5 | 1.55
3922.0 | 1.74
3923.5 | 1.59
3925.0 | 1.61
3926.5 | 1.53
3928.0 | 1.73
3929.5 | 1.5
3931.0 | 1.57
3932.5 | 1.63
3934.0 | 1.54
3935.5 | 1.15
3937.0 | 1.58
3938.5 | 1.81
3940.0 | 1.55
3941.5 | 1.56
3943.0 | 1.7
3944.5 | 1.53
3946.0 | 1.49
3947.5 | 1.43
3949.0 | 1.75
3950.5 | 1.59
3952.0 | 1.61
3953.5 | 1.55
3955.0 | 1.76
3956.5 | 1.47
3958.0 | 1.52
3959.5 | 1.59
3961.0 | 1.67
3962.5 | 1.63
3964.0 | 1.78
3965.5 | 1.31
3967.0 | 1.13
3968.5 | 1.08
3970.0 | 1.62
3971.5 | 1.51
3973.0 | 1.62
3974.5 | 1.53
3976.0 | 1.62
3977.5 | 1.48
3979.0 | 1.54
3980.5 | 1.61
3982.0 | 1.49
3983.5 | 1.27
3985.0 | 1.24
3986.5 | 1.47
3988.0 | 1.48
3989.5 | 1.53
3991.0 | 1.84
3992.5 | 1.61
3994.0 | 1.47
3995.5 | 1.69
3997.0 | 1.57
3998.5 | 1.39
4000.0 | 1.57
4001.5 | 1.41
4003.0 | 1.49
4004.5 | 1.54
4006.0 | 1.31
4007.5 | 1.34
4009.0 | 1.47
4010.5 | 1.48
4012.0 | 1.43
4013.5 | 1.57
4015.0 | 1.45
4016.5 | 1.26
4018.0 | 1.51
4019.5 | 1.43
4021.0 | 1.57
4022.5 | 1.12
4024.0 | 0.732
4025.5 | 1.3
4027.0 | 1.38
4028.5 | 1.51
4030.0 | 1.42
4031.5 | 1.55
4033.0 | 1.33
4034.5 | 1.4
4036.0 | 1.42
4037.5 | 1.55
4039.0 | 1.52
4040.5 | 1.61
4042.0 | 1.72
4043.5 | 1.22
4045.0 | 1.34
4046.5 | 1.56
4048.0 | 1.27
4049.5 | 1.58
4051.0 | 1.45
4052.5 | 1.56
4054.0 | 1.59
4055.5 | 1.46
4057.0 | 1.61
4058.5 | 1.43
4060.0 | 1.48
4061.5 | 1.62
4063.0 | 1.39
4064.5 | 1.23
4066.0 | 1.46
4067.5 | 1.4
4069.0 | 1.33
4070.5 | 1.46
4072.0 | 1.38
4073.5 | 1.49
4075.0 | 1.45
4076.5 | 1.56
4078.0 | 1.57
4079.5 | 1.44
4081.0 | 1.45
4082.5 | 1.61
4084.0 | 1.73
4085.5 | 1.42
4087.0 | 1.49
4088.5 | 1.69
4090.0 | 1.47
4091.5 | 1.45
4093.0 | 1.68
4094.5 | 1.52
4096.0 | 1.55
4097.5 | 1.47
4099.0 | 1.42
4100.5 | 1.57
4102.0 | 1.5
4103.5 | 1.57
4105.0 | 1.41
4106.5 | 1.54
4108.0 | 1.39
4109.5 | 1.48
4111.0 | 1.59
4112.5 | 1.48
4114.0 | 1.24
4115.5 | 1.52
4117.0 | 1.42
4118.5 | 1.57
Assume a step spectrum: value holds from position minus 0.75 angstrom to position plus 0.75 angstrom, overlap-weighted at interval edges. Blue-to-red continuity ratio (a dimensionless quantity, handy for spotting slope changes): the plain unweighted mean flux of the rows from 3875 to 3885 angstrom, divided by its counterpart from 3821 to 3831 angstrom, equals 1.08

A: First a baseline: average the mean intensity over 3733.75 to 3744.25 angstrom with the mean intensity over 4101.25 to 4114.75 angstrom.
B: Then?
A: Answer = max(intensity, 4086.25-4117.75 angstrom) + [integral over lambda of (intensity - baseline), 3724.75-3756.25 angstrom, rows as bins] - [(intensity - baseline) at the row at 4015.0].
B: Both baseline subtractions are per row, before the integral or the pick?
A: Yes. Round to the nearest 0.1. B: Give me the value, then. 8.6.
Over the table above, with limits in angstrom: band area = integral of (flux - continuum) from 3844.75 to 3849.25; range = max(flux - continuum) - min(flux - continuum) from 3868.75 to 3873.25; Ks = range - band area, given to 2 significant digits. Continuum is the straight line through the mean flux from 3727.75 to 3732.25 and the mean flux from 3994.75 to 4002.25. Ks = 0.87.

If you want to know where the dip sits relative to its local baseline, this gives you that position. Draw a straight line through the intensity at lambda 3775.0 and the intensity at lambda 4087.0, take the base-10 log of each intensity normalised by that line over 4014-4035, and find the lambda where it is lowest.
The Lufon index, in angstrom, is 4024.0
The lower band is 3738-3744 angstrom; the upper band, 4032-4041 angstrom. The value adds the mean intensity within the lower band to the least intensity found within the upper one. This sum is 3.27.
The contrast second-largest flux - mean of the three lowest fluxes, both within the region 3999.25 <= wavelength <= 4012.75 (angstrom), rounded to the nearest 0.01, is 0.19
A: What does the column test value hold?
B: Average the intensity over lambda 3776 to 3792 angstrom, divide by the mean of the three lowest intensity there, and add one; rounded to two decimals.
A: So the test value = 2.06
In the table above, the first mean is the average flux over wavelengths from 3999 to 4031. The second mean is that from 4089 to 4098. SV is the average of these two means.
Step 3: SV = 1.46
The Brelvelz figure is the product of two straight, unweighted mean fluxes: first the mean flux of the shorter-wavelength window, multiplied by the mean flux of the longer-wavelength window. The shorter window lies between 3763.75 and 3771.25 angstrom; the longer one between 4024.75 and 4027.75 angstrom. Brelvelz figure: 2.53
